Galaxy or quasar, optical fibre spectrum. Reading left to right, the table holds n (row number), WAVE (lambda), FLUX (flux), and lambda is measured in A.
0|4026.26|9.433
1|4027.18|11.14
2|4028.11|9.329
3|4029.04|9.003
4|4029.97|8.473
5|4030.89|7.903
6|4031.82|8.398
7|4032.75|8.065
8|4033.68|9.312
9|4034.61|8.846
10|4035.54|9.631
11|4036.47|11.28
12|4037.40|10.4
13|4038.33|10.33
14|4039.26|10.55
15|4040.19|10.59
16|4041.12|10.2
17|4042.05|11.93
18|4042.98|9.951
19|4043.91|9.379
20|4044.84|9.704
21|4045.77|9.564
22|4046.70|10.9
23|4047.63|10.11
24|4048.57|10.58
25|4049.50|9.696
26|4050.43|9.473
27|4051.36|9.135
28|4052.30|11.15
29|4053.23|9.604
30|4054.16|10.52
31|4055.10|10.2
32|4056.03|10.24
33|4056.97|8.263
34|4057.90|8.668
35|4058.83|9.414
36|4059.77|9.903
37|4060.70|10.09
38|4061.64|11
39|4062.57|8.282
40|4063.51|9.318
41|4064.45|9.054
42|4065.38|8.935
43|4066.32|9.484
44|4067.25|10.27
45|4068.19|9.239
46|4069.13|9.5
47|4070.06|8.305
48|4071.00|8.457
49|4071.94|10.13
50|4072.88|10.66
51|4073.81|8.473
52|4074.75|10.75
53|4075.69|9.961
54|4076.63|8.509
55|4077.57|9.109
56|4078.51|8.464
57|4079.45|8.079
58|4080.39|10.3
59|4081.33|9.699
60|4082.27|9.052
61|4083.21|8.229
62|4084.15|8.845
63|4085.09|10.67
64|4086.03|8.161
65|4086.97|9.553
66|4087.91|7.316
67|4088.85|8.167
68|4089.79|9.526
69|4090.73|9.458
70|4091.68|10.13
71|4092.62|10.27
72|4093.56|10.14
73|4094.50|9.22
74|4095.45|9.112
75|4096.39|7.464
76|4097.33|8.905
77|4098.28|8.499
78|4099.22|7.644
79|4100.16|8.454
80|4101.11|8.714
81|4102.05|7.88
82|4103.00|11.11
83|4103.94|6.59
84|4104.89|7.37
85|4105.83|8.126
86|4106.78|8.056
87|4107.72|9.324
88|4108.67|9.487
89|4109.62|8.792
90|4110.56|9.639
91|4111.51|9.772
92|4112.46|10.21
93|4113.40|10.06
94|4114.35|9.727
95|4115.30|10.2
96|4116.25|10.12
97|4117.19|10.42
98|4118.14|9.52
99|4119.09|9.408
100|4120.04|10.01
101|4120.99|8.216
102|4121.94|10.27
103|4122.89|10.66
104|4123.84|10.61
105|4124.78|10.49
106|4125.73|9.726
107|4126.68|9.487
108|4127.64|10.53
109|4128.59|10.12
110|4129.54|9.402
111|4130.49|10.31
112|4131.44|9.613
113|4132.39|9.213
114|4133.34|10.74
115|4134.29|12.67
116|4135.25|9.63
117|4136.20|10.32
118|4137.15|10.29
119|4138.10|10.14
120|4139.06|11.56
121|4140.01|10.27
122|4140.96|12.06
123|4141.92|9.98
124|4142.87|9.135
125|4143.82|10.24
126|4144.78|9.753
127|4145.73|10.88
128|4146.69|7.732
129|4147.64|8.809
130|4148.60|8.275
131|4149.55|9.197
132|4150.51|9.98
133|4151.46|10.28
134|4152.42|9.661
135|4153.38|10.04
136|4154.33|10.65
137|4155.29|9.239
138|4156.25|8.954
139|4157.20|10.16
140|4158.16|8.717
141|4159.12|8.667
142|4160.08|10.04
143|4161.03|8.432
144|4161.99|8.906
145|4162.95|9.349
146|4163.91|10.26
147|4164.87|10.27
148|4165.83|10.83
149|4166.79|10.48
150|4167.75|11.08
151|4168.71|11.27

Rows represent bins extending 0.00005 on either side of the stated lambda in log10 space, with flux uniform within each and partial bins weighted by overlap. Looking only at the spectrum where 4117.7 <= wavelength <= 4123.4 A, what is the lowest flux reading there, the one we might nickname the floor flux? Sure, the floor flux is 8.216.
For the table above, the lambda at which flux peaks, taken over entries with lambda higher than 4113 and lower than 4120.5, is 4117.19 A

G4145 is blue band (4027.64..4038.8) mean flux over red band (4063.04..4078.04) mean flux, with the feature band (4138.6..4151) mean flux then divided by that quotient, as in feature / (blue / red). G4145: 10.0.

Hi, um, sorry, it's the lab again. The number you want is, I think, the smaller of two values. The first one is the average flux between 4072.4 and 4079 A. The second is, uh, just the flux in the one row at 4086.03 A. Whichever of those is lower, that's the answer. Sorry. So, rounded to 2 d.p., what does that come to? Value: 8.16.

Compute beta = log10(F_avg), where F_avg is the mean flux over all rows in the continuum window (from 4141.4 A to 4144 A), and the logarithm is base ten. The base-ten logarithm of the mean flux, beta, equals 0.99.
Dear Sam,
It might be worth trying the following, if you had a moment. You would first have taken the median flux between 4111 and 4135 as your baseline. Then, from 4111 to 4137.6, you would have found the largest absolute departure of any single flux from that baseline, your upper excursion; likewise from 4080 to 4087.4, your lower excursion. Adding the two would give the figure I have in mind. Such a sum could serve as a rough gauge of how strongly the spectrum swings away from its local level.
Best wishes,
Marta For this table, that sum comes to 4.5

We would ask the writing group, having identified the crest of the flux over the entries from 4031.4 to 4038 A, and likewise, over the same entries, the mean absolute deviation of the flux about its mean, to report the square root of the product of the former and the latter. 3.14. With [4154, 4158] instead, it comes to 2.64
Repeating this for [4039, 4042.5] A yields 2.58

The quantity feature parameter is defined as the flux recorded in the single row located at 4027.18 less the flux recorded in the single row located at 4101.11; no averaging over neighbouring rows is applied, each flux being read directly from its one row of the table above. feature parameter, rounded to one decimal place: 2.4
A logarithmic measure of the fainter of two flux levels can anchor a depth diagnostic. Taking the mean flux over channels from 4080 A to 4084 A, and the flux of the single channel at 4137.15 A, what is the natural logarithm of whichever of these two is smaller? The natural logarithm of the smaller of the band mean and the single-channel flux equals 2.23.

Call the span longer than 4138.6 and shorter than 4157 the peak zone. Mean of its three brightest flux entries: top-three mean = 11.5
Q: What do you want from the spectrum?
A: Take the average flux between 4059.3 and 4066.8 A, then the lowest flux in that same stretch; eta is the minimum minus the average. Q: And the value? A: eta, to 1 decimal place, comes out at -1.2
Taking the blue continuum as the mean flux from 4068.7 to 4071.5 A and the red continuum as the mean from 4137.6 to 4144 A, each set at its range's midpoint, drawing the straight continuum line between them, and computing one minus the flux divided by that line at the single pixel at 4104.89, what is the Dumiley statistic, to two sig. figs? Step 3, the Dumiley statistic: 0.23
